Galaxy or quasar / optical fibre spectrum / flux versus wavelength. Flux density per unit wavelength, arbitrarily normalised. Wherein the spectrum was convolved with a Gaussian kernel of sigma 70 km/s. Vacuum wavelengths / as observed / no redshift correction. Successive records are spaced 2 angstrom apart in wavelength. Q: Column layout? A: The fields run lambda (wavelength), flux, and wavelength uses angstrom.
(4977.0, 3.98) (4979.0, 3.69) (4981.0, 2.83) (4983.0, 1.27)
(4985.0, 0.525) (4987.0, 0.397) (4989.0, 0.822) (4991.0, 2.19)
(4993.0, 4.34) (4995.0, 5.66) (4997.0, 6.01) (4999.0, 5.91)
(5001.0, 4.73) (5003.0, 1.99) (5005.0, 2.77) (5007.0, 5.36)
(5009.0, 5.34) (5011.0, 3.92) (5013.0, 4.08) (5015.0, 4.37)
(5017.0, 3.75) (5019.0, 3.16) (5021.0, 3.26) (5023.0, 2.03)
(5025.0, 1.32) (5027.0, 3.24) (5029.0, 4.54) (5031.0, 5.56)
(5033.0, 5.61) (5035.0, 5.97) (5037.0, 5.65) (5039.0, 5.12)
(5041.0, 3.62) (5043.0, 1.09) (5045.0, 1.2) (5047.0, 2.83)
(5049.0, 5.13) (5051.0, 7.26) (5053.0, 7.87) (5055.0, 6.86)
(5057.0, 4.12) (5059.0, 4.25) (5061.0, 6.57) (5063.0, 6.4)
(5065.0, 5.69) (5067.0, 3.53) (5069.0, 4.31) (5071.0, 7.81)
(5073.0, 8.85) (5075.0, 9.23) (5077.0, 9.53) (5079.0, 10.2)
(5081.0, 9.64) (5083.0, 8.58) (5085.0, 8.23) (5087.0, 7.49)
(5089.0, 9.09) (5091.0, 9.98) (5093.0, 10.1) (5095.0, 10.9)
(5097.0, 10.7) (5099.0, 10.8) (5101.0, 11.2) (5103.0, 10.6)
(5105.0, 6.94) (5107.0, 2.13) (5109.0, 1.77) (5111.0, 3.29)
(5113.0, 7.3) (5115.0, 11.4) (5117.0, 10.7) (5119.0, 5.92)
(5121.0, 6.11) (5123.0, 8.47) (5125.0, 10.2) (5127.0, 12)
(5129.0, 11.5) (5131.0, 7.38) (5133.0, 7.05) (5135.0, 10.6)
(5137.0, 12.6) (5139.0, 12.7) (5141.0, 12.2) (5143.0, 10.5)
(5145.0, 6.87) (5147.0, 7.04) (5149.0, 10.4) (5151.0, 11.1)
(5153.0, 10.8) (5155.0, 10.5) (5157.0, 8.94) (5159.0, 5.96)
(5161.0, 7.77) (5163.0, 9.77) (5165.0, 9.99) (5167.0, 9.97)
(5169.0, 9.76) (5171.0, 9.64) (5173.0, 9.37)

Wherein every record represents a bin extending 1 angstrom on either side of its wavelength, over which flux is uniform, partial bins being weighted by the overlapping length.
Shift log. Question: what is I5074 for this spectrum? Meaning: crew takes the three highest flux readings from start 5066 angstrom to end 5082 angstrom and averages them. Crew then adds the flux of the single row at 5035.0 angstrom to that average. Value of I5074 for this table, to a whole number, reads 16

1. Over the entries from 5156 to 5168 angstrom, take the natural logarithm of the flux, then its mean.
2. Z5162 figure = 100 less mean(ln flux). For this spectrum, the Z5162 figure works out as 97.8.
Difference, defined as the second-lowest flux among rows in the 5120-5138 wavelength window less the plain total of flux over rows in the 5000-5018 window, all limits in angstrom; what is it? -29.3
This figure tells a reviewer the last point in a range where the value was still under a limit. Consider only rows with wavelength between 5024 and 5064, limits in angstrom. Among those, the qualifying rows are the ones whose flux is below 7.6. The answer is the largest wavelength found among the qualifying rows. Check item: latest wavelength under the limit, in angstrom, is 5063.0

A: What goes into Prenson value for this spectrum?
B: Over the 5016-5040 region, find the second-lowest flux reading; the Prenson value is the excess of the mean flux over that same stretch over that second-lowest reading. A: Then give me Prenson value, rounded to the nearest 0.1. 2.1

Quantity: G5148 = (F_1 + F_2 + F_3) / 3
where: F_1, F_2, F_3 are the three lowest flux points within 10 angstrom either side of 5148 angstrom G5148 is 8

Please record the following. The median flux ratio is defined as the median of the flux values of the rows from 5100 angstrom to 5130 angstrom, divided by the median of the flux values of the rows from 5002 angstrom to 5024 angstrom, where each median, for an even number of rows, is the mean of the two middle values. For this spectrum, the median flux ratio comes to 2.3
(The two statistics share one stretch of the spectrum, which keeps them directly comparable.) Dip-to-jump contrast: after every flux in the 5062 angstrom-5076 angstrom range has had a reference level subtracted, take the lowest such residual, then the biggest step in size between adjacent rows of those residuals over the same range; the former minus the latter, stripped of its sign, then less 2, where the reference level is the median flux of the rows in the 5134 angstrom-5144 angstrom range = 10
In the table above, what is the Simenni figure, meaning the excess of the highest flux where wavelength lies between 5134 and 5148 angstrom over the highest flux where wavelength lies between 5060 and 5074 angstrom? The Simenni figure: 4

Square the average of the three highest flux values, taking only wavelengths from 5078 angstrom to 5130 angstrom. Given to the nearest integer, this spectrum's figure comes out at 135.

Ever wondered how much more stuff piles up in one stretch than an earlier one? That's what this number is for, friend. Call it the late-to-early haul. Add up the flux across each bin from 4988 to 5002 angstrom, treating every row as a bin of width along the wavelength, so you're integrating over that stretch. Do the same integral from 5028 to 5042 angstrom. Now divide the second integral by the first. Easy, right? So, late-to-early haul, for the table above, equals 1.2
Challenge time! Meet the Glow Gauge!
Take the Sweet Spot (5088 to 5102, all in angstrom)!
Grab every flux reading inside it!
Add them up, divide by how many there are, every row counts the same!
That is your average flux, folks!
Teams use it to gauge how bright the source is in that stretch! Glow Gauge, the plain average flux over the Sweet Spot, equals 10.4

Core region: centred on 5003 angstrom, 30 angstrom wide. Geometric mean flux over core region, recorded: 4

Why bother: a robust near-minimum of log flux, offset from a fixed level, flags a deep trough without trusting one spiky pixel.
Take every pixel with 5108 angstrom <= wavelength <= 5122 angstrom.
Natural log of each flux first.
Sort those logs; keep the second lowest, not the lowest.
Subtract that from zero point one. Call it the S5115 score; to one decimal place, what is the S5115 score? -1.1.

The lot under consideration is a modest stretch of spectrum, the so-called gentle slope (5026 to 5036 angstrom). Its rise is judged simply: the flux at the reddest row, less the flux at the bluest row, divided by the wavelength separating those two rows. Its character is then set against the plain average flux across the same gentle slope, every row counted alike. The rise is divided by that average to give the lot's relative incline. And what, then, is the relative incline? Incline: 0.068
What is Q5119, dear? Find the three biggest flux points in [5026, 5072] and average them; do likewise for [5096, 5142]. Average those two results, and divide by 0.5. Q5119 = 20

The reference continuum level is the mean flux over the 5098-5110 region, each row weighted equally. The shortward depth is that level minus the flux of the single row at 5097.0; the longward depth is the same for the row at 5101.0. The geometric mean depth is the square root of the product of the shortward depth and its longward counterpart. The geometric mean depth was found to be 3.7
